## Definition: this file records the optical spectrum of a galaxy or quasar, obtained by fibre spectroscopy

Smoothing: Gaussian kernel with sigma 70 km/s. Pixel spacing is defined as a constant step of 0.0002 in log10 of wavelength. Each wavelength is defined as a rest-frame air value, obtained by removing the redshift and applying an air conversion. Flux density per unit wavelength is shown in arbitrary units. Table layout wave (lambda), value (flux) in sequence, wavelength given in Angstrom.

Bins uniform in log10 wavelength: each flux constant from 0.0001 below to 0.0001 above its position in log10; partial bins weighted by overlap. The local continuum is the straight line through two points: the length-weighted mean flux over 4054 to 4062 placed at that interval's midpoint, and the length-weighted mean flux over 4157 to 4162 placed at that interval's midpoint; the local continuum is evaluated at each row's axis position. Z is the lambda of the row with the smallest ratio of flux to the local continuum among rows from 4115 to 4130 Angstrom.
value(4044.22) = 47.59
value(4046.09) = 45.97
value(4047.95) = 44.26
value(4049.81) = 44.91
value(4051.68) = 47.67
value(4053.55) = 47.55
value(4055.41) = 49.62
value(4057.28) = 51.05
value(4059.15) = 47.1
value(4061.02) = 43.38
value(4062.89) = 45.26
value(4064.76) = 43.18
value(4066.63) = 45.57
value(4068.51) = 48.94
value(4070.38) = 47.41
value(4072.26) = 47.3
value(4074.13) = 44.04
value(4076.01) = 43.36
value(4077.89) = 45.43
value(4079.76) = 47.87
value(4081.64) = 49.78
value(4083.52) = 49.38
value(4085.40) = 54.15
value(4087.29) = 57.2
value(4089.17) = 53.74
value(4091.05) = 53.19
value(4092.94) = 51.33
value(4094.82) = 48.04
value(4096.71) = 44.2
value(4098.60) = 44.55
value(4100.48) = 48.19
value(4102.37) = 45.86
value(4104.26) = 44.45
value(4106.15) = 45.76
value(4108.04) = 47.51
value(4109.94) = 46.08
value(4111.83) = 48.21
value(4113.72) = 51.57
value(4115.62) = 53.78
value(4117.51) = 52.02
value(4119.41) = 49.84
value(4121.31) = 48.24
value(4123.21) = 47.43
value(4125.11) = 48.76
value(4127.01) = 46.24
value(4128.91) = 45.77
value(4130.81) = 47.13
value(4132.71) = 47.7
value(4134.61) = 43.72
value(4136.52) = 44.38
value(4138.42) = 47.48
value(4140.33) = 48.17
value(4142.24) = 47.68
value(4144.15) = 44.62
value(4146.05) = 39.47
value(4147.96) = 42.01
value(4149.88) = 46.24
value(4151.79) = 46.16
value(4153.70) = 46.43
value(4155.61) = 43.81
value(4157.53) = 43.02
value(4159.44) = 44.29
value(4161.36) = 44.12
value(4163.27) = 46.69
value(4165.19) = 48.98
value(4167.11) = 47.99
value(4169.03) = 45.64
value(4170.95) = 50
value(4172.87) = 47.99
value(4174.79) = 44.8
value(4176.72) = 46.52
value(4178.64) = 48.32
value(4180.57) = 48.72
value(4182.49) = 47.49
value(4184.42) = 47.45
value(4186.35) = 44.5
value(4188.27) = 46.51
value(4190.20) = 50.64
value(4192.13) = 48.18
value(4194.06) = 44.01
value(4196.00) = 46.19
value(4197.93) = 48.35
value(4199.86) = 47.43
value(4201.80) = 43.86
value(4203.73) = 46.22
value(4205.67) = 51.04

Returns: 4128.91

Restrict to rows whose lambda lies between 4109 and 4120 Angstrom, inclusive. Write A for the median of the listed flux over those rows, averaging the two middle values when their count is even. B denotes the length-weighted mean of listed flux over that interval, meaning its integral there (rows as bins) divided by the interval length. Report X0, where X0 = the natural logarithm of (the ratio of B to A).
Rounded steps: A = 50.7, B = 50.3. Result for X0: -0.008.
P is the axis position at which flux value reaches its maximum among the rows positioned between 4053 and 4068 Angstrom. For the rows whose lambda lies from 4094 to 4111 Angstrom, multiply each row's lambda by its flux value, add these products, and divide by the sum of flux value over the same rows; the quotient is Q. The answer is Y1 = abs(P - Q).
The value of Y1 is 45.1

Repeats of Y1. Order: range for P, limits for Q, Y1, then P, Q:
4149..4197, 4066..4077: 119.0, 4190.20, 4071.2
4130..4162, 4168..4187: 37.3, 4140.33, 4177.6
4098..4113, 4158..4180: 57.3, 4111.83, 4169.1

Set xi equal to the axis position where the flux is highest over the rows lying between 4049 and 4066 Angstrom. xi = 4057.28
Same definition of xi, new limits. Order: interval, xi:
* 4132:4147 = 4140.33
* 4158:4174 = 4170.95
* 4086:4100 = 4087.29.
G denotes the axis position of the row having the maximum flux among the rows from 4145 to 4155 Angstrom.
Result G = 4153.70 Angstrom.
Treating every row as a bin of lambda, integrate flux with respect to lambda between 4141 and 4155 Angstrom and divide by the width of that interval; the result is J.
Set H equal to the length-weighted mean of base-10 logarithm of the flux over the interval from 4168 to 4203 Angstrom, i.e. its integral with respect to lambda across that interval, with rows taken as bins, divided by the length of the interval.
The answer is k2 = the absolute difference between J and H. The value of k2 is 43.0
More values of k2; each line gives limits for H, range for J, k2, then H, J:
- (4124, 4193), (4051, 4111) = 46.1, 1.67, 47.8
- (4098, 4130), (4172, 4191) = 45.6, 1.68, 47.3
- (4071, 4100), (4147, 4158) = 43.0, 1.69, 44.6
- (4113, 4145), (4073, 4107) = 46.7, 1.68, 48.4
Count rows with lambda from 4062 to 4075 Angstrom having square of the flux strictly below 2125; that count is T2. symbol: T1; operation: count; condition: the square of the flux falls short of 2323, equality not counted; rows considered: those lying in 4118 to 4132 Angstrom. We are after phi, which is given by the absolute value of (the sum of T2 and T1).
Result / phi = 8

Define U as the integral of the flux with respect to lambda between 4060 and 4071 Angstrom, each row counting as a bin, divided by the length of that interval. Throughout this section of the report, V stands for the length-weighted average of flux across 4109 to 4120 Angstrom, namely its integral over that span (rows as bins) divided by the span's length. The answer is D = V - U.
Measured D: 4.7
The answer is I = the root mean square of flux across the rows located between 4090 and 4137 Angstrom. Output 47.8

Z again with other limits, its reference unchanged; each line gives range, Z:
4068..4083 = 4076.01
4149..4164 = 4157.53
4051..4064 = 4061.02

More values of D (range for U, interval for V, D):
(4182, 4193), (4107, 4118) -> 2.3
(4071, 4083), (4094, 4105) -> -0.6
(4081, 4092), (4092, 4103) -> -5.9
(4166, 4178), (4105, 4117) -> 1.7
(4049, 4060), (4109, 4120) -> 2.3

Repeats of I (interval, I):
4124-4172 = 45.9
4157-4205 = 46.8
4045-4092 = 48.0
